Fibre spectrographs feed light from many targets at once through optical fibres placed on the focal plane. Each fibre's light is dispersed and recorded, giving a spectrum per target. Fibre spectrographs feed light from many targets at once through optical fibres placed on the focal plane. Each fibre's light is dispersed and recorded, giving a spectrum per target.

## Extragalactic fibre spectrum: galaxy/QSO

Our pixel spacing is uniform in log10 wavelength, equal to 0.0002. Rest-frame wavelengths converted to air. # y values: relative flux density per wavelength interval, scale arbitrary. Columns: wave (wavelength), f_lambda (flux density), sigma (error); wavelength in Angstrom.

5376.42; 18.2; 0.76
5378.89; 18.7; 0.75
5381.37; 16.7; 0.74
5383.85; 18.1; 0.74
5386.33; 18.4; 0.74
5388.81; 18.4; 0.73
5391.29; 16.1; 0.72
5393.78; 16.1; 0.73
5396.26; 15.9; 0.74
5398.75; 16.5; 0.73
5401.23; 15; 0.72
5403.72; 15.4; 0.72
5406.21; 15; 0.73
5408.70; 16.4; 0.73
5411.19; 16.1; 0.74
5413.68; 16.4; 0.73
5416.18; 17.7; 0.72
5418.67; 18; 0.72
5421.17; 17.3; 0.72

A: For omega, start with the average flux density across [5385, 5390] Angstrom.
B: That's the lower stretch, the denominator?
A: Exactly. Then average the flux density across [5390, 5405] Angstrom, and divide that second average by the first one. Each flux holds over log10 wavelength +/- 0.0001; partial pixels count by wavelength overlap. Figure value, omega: 0.86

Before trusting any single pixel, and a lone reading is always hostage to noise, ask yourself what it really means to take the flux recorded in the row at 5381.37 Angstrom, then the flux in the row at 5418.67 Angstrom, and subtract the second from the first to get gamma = -1.3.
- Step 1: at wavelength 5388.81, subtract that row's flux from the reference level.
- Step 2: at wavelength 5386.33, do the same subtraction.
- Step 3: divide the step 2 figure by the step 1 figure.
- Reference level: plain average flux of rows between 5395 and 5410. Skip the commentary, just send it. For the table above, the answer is 1.0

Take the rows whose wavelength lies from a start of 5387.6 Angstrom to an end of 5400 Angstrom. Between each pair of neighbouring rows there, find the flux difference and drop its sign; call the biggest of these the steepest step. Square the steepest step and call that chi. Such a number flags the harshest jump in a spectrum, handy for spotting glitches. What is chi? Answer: 5.3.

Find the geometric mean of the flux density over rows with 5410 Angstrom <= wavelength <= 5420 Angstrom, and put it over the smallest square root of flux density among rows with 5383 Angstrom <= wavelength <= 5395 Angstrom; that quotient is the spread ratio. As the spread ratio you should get 4.2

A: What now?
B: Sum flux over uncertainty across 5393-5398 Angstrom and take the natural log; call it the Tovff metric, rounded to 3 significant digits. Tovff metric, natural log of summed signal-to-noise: 3.77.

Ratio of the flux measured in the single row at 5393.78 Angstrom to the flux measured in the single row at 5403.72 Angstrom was 1.05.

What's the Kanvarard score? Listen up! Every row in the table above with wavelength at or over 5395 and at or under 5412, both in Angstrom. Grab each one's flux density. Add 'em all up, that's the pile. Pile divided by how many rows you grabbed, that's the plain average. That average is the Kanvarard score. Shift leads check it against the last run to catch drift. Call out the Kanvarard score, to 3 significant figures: 15.8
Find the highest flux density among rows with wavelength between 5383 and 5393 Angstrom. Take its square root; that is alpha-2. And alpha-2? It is 4.29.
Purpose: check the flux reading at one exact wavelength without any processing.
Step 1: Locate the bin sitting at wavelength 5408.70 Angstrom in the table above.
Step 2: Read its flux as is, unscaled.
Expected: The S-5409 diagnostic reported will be 16.4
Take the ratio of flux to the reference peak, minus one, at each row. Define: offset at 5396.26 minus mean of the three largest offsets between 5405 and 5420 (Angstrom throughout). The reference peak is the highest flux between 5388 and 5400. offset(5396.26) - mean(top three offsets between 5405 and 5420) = -0.08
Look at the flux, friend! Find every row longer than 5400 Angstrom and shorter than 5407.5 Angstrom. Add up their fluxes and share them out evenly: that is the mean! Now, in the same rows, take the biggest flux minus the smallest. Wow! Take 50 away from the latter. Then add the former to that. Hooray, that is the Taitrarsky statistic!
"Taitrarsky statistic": -34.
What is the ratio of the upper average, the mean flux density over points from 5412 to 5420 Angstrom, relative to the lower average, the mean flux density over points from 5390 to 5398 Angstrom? 1.08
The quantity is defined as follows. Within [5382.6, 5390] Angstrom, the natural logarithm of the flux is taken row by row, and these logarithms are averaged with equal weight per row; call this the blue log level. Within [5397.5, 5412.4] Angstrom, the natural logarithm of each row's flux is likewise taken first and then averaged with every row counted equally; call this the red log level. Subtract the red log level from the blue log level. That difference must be 0.15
